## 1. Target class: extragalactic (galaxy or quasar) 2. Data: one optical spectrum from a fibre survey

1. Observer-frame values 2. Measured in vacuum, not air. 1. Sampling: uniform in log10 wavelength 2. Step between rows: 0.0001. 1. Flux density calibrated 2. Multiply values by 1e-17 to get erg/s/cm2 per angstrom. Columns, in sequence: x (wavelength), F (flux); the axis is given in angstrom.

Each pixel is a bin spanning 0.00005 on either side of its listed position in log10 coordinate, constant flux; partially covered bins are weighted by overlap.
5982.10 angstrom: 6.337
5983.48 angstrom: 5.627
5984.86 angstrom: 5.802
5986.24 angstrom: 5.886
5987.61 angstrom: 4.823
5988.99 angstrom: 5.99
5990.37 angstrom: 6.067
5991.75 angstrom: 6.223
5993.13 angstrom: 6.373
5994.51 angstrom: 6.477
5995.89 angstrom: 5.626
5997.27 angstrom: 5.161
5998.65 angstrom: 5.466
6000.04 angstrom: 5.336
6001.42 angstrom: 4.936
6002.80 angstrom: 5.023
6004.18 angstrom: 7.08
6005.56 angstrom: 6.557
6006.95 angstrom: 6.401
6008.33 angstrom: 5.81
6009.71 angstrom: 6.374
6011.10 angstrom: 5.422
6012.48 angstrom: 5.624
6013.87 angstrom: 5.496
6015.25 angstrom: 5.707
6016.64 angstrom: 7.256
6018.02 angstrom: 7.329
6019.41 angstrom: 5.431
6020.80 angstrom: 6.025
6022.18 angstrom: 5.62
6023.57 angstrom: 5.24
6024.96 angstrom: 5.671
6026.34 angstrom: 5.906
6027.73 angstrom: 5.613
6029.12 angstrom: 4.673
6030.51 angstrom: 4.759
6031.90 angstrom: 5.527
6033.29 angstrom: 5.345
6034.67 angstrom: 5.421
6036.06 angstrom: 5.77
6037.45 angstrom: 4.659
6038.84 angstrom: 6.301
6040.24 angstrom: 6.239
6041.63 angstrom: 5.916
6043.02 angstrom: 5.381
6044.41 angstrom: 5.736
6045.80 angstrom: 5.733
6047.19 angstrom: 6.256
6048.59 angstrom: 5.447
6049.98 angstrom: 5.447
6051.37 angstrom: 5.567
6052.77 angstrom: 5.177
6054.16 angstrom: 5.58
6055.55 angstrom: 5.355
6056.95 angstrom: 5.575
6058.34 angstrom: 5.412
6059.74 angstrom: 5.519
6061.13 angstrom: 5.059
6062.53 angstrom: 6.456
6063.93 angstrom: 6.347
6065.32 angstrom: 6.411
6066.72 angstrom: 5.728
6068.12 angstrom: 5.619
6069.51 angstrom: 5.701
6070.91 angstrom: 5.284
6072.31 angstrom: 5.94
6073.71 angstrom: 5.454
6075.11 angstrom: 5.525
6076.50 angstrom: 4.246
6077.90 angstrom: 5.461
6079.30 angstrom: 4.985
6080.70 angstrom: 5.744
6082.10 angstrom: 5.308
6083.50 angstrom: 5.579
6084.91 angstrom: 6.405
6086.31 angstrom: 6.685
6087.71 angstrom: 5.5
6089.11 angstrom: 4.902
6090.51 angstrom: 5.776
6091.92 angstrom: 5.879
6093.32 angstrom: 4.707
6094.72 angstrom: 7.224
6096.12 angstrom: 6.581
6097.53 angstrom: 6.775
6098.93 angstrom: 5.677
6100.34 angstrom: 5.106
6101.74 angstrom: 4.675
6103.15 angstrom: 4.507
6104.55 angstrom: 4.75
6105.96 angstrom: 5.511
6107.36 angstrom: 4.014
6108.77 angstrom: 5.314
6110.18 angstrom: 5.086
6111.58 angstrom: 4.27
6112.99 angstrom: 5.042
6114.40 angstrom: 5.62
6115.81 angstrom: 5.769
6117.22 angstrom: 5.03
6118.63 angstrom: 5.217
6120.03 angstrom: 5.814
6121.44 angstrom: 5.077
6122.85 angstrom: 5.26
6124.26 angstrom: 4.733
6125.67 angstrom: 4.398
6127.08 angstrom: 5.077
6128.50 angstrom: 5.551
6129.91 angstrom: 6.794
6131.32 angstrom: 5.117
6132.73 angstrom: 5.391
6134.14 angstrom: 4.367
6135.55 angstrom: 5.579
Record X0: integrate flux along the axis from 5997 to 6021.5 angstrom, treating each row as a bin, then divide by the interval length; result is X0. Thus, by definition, 5.93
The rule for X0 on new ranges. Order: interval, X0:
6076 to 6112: 5.43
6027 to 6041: 5.43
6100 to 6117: 4.97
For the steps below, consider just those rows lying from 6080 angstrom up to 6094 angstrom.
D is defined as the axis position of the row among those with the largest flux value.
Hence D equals 6086.31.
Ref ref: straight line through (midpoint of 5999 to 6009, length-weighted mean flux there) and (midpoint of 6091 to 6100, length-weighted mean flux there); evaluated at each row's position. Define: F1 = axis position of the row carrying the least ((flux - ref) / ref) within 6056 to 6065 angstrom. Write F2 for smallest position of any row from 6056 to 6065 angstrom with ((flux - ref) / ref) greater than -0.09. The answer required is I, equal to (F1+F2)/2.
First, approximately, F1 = 6061.13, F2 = 6056.95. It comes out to 6059.0 angstrom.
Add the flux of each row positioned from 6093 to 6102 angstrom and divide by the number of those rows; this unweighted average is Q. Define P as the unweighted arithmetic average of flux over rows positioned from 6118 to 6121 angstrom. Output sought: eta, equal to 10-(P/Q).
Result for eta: 9.05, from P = 5.52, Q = 5.8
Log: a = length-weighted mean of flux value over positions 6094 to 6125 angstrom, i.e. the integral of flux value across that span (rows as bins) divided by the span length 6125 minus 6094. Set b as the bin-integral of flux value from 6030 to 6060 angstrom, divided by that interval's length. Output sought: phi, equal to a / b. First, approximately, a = 5.32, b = 5.56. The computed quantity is 0.96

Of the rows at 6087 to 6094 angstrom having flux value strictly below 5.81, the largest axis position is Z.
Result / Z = 6093.32 angstrom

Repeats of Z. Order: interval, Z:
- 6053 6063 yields 6061.13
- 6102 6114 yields 6112.99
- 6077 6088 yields 6087.71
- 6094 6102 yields 6101.74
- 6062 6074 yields 6073.71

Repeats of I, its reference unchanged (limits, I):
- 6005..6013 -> 6008.3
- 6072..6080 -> 6074.4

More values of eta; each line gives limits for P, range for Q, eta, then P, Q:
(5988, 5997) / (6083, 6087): 9.02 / 6.13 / 6.2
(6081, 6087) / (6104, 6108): 8.74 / 5.99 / 4.8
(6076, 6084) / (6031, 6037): 9.05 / 5.22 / 5.5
